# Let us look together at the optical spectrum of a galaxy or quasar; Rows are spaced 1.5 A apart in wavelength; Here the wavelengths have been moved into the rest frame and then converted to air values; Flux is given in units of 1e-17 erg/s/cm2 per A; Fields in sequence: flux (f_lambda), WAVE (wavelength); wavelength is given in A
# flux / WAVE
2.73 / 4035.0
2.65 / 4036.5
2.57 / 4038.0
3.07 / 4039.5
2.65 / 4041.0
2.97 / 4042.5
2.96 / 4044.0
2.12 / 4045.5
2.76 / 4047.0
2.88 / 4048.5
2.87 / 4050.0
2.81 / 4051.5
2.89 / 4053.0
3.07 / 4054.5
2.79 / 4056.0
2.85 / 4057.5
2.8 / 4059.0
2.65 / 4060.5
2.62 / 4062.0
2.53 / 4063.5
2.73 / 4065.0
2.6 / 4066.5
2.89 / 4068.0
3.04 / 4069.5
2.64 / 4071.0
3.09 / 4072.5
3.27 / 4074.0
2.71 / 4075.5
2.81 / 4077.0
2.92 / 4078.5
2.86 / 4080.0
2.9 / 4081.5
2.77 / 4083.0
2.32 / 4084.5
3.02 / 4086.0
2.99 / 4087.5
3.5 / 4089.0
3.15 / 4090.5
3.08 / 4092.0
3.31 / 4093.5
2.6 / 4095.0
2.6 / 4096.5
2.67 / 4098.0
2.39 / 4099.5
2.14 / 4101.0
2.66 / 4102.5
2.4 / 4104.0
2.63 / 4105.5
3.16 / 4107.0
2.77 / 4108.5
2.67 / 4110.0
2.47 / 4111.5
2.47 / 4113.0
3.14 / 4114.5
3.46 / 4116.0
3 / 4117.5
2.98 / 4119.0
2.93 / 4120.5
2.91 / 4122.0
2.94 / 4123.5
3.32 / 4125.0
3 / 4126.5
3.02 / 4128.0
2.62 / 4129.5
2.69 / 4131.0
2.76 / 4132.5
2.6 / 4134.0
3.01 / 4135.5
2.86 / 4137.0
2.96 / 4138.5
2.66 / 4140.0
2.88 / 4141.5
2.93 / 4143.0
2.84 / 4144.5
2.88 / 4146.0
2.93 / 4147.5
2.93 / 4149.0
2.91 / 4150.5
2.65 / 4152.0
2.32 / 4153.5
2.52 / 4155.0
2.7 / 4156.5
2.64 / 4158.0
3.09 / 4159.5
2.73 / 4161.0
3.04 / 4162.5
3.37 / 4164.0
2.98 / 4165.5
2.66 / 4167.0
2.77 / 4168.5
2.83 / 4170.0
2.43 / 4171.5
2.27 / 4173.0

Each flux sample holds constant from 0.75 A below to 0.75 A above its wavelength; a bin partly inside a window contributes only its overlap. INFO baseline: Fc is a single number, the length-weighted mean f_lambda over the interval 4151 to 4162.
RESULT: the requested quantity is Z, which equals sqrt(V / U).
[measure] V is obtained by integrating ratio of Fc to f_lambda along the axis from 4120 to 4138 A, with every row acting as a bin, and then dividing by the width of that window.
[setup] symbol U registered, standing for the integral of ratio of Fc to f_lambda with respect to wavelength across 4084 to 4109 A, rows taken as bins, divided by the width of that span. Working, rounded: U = 0.98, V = 0.931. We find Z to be 0.977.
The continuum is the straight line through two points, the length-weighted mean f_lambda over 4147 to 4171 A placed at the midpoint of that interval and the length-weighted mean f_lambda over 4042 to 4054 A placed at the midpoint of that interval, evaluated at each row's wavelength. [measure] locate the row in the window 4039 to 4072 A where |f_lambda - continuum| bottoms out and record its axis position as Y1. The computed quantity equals 4056.0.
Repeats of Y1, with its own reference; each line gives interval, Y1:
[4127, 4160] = 4144.5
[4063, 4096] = 4077.0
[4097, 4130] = 4108.5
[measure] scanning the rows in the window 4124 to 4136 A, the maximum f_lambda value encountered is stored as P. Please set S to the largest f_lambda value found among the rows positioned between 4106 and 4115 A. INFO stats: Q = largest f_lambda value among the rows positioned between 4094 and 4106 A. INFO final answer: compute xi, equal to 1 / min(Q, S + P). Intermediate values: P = 3.32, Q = 2.67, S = 3.16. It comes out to 0.37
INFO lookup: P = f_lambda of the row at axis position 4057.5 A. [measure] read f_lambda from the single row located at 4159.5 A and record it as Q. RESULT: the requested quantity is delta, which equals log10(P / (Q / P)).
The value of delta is 0.42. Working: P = 2.85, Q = 3.09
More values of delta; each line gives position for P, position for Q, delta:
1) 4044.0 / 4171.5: 0.56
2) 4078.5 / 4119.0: 0.46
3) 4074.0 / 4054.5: 0.54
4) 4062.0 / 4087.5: 0.36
